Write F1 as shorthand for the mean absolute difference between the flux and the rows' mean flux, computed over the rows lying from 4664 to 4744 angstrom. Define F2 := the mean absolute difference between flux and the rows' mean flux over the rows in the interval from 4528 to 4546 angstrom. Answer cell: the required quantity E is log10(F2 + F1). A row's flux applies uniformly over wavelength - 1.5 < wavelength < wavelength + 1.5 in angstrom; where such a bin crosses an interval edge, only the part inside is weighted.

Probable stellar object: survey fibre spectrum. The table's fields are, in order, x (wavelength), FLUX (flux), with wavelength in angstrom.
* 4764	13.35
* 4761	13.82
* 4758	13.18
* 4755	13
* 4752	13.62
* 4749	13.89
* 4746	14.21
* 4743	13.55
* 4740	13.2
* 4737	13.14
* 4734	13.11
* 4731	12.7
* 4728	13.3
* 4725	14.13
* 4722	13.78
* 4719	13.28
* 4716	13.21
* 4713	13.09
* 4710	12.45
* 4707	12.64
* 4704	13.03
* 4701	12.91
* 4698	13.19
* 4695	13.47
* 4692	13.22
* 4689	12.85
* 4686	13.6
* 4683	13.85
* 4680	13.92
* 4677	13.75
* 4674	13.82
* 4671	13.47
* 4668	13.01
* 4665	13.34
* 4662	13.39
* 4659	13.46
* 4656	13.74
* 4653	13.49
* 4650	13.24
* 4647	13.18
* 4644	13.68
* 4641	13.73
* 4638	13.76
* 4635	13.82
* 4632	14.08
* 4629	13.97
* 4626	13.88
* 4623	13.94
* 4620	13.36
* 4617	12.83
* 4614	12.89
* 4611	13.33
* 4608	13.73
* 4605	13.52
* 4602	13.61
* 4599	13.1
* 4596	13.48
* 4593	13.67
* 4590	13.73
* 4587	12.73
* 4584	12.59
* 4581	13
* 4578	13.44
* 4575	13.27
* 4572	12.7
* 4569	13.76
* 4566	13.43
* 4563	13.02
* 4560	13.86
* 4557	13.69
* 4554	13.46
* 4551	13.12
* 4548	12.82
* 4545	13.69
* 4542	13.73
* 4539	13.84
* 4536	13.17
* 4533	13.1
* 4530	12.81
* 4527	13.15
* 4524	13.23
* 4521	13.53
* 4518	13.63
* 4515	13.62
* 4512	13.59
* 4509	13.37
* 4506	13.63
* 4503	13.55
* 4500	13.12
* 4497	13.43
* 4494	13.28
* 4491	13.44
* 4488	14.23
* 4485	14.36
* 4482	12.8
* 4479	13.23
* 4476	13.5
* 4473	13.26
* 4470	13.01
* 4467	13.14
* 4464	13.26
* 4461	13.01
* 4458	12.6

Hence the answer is -0.16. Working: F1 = 0.327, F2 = 0.36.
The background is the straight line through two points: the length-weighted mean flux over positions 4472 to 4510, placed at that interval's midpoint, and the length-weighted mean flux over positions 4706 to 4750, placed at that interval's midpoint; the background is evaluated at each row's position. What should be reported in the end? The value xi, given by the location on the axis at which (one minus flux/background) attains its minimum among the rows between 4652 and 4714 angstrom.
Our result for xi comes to 4680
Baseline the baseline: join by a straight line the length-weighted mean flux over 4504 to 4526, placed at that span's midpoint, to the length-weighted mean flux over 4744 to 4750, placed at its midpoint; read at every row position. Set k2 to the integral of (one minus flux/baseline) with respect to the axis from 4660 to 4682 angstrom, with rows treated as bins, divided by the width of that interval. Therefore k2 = 0.023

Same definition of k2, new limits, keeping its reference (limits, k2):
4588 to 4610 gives 0.012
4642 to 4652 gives 0.030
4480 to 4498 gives -0.010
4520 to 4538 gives 0.027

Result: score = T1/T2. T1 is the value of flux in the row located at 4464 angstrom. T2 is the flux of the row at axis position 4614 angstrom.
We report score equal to 1.03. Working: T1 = 13.26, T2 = 12.89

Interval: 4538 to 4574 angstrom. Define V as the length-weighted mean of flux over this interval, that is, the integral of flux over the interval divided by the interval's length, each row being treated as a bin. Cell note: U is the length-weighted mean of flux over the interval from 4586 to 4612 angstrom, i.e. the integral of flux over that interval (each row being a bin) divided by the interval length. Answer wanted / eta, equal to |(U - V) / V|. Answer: 0.002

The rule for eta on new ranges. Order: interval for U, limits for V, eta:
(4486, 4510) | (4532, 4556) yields 0.011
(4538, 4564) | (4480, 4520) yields 0.005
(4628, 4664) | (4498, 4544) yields 0.016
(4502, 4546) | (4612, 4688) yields 0.009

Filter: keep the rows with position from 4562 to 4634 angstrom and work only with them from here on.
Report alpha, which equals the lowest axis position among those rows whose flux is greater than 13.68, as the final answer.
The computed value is 4569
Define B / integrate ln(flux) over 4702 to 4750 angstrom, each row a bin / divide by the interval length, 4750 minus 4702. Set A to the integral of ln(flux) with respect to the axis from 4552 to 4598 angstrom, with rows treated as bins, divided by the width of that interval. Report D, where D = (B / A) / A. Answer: 0.3859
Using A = 2.589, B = 2.586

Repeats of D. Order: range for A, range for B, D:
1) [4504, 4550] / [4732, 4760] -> 0.3858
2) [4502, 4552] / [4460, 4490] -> 0.3854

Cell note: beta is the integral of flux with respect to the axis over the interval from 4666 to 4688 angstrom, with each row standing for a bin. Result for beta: 299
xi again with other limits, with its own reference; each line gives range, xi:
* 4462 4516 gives 4485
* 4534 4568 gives 4560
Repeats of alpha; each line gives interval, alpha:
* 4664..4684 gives 4674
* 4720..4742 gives 4722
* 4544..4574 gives 4545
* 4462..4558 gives 4485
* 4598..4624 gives 4608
